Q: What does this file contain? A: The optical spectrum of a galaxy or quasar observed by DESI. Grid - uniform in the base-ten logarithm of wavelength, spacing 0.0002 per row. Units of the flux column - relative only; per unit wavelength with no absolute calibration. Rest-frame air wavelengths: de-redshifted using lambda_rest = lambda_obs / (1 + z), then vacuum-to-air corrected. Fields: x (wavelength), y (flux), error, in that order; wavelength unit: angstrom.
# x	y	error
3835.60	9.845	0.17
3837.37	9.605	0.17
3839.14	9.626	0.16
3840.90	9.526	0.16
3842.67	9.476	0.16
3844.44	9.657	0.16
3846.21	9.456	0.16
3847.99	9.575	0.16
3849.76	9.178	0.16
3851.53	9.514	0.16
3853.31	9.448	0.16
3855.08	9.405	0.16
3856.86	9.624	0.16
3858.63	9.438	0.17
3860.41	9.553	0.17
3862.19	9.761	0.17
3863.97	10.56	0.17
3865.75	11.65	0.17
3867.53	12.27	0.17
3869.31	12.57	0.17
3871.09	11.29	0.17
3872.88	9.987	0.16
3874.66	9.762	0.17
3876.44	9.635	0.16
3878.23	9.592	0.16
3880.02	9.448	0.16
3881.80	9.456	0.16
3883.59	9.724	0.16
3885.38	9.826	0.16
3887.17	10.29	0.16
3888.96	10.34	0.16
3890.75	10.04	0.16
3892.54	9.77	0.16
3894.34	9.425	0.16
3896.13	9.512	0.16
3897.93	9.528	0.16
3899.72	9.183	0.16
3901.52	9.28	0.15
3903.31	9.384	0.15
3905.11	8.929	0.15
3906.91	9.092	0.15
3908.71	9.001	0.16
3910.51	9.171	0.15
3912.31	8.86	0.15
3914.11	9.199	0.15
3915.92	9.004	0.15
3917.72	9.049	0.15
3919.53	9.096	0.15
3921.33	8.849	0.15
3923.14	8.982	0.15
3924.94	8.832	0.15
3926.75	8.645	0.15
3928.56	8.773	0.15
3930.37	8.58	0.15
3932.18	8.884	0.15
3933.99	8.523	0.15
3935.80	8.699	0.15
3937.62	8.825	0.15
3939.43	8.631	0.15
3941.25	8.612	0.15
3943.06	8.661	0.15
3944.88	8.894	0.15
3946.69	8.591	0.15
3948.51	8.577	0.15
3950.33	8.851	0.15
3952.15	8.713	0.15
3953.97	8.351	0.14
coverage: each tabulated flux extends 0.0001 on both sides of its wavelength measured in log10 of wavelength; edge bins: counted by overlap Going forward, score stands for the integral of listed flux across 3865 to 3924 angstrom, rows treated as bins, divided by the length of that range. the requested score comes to 9.7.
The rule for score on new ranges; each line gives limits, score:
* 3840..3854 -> 9.5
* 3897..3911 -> 9.2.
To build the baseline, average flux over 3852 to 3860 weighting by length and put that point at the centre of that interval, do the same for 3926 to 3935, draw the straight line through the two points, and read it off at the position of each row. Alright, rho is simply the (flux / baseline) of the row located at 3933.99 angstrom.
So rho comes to 0.99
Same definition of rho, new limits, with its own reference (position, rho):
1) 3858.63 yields 1.00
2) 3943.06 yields 1.01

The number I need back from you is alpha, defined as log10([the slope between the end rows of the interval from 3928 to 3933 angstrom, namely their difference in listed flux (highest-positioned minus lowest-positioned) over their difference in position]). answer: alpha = -1.5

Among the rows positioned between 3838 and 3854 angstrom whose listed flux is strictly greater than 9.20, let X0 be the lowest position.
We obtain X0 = 3839.14 angstrom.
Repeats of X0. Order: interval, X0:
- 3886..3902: 3887.17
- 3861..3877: 3862.19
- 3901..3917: 3901.52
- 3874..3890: 3874.66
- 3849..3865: 3851.53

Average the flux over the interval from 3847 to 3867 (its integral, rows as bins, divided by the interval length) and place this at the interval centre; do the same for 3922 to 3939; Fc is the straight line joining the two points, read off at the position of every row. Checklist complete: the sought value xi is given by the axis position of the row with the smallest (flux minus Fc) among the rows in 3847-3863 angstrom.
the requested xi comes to 3849.76 angstrom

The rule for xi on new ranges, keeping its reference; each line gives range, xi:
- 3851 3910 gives 3855.08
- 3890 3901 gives 3899.72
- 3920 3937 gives 3933.99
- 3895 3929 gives 3905.11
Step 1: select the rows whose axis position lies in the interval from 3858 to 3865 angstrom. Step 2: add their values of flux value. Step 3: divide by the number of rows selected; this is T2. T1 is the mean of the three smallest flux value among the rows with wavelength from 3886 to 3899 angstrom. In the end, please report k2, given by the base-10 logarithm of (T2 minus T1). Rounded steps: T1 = 9.49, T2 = 9.8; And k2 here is -0.5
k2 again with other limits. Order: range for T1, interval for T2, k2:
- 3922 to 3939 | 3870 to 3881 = 0.1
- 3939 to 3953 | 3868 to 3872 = 0.5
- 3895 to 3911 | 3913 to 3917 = -1.0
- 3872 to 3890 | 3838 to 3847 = -1.3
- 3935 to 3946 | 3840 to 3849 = 0.0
